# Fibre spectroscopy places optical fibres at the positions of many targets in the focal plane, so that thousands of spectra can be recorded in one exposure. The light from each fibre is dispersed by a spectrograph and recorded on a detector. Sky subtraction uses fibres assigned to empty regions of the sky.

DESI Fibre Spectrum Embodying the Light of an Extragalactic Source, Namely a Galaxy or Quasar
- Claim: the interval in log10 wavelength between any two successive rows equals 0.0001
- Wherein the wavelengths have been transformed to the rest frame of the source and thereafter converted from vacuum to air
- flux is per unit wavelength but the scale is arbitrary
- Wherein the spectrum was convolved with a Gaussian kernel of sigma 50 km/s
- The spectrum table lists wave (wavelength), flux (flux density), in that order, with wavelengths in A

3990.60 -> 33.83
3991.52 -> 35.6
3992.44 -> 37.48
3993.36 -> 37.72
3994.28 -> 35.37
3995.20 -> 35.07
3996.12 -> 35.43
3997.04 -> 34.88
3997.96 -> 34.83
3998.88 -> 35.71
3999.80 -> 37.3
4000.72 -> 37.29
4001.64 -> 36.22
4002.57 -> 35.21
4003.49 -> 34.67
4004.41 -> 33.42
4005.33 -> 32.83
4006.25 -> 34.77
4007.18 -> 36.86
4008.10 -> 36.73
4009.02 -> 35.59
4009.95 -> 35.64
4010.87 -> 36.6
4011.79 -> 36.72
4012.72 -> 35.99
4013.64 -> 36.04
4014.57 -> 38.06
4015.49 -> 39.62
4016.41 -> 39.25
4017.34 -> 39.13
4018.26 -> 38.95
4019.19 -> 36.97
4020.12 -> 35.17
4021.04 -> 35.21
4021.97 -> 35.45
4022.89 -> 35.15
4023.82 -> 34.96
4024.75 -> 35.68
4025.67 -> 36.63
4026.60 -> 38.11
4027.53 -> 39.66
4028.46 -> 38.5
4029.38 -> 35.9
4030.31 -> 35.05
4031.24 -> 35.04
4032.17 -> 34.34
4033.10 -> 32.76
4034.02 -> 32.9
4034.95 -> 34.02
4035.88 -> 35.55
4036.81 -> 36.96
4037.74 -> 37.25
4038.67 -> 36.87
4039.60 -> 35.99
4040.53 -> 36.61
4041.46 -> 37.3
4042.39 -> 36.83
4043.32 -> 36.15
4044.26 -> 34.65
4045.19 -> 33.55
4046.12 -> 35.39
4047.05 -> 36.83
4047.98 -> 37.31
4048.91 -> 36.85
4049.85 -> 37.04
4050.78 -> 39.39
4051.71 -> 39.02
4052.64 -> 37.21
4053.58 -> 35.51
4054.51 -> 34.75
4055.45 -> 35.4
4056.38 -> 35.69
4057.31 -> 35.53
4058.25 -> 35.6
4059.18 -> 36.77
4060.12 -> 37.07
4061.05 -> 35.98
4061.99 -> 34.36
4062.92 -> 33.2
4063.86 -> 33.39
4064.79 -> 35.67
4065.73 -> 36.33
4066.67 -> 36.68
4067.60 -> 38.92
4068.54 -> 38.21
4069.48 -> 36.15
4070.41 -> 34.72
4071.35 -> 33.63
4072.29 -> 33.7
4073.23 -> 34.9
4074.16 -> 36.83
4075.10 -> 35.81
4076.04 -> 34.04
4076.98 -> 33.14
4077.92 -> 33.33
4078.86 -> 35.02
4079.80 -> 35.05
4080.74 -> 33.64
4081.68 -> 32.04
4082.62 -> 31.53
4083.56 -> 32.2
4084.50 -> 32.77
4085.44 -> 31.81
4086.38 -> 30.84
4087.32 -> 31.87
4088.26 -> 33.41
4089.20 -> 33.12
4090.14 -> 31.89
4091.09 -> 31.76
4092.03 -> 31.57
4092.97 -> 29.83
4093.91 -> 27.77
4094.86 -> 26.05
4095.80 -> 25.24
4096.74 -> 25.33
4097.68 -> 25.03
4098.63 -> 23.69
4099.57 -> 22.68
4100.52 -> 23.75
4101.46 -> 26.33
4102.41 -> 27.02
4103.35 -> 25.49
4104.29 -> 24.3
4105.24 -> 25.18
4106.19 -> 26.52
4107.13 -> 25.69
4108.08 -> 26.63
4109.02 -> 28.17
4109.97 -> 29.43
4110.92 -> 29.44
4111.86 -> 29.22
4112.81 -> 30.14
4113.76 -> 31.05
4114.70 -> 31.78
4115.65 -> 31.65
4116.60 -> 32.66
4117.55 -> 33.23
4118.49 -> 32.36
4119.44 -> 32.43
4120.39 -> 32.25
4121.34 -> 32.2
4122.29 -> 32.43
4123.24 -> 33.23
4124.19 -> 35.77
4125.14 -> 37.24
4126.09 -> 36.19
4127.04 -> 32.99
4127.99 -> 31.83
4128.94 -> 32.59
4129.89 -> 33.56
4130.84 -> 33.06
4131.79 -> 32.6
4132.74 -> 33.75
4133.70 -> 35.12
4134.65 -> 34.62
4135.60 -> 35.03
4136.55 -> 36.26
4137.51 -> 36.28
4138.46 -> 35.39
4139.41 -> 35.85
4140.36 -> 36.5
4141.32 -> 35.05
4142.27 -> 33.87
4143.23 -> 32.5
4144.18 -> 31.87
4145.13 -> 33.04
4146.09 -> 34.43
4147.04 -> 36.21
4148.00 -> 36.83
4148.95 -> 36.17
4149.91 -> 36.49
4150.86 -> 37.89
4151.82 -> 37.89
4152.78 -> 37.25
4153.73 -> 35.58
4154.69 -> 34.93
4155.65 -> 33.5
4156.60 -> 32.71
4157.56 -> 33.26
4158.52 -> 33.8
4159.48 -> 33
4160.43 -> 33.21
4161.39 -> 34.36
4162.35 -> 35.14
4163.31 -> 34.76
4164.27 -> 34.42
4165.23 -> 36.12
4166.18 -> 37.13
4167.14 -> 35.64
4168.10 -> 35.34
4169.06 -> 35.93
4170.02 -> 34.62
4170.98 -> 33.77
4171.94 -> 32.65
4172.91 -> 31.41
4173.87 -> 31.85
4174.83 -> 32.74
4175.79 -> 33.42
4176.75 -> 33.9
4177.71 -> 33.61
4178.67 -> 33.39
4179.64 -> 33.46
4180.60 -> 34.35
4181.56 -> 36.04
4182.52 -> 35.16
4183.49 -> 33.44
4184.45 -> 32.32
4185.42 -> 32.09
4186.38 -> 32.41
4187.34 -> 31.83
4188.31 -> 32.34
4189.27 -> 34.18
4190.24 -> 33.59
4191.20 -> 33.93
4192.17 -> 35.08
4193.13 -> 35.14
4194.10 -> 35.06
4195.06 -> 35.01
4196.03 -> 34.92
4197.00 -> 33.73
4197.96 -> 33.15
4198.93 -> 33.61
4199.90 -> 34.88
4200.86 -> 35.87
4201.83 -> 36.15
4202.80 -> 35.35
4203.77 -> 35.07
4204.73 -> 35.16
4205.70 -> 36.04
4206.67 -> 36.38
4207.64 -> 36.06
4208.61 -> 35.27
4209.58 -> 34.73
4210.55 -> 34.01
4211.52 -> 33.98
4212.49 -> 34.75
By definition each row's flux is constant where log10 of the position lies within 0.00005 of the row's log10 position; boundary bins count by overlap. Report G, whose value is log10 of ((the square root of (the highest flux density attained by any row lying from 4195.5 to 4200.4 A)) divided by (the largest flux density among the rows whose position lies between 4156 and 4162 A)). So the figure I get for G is -0.76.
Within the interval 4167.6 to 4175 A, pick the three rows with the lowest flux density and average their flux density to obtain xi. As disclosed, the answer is 32.0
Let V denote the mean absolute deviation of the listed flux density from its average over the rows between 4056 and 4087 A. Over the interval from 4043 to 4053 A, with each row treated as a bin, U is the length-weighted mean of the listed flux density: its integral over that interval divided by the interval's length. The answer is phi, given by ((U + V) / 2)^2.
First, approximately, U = 37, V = 1.6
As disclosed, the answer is 367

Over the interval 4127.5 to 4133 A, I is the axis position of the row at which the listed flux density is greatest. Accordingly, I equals 4132.74 A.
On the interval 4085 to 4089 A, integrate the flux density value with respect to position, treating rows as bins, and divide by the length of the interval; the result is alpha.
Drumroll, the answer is 32.1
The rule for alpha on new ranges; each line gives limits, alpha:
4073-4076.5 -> 35.5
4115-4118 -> 32.4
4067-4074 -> 35.9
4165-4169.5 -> 36.1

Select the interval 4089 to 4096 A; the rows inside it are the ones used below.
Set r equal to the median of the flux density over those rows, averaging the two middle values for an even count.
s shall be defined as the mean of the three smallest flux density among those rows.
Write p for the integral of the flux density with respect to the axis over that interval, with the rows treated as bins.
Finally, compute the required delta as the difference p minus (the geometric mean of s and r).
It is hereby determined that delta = 179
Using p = 208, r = 30.7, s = 26.4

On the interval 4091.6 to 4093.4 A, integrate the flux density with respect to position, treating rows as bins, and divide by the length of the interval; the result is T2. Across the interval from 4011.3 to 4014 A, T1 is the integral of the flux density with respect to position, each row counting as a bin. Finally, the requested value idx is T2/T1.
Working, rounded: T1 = 98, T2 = 30.7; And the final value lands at 0.314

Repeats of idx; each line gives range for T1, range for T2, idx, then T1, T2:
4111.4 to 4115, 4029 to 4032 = 0.320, 110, 35.2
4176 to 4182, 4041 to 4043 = 0.181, 205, 37.0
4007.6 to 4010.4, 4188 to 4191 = 0.333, 101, 33.5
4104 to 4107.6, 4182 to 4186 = 0.363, 92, 33.2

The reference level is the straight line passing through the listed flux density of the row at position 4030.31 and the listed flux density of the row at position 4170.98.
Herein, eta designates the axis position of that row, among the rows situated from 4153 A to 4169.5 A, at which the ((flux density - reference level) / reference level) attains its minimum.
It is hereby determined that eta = 4156.60 A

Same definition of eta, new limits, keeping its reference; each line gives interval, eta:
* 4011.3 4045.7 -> 4033.10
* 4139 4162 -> 4144.18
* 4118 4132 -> 4127.99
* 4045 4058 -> 4045.19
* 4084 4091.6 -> 4086.38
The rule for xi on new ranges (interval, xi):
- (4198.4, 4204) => 34.5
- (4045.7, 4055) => 35.2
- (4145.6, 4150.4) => 35.6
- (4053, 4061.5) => 35.2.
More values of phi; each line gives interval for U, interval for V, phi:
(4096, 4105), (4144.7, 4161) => 175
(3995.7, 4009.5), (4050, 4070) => 337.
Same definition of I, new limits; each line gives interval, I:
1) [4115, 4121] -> 4117.55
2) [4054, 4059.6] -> 4059.18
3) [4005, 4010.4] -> 4007.18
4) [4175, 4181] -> 4180.60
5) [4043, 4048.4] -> 4047.98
